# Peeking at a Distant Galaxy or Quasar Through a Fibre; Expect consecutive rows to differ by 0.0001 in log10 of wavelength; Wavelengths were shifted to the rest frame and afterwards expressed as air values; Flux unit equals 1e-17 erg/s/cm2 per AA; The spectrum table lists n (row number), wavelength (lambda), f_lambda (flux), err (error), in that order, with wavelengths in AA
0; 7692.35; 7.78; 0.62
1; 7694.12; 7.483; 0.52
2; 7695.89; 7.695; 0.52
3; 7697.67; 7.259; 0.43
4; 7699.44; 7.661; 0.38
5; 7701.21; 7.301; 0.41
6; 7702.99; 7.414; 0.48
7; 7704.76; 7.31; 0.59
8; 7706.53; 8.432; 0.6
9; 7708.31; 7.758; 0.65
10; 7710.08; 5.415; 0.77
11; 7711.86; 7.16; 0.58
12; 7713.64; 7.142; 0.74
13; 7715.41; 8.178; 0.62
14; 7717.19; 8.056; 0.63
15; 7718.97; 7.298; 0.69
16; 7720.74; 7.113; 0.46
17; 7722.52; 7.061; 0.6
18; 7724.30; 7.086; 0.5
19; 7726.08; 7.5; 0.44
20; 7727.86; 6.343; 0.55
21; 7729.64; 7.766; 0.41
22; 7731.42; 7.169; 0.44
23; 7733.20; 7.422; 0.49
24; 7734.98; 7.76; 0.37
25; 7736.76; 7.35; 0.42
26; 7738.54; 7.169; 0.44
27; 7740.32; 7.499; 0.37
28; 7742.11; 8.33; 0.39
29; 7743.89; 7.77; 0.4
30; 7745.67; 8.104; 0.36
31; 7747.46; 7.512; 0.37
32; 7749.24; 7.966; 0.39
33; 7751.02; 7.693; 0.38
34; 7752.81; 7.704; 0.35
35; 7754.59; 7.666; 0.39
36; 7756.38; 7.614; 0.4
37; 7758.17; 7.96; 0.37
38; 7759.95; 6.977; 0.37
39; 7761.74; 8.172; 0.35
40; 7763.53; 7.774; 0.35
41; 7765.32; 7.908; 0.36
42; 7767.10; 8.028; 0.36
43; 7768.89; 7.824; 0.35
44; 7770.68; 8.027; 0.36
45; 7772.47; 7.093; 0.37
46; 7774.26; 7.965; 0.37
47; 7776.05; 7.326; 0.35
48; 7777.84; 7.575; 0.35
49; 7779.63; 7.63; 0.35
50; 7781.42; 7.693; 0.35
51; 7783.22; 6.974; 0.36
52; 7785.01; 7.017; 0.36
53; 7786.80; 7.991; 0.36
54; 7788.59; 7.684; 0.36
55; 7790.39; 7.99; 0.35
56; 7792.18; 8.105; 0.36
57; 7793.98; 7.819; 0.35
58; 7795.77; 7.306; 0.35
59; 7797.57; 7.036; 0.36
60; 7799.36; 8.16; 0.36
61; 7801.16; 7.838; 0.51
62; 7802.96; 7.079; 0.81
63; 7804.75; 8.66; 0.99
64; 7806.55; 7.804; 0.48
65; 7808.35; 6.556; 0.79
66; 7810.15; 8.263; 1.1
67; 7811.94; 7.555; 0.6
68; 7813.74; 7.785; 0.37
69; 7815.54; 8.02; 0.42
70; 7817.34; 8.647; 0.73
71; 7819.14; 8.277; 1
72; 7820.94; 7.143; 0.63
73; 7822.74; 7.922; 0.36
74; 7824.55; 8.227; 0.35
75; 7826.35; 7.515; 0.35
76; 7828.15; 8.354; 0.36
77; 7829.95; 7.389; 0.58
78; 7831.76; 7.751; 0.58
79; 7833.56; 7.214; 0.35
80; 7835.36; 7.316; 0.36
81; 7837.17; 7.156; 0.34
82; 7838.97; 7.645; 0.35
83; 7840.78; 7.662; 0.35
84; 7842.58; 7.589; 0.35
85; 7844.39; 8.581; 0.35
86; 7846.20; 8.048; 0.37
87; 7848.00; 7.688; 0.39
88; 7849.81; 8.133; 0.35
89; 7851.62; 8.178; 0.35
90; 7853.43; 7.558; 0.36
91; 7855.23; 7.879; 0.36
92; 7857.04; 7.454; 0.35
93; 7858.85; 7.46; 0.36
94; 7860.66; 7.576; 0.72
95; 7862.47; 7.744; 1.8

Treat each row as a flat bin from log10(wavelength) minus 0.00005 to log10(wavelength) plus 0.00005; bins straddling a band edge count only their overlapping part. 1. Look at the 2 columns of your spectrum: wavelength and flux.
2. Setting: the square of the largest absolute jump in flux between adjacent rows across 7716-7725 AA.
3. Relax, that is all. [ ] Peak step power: 0.6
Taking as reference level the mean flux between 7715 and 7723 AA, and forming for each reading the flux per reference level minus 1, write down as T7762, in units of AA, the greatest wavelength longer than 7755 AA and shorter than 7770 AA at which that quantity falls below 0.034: 7763.53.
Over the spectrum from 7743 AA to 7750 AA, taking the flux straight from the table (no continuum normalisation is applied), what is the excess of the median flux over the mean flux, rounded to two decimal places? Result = 0.03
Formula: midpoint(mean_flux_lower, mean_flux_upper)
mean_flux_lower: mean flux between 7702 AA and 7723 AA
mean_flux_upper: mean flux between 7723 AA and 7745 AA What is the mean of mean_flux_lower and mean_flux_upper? 7.40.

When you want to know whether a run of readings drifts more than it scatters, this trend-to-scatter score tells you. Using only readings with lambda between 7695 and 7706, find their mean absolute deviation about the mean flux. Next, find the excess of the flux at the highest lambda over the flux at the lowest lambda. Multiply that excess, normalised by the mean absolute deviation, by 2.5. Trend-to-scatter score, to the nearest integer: -6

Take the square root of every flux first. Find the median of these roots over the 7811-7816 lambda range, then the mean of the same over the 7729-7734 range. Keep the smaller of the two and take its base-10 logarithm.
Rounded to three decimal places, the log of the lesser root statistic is 0.436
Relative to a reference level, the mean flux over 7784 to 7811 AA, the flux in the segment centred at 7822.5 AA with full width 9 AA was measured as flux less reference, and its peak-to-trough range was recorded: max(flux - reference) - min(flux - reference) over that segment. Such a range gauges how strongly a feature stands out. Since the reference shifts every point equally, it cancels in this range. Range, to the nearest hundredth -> 1.13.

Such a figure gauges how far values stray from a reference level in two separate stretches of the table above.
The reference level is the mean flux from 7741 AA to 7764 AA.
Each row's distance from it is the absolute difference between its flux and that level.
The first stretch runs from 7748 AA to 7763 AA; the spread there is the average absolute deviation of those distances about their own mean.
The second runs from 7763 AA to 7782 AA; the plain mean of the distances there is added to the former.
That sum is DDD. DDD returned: 0.40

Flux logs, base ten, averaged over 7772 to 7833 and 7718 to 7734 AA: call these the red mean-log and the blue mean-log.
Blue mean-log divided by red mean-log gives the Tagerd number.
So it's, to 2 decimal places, 0.97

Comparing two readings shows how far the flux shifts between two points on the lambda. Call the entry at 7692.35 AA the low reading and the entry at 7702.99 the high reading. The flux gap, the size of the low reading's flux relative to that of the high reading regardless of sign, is 0.37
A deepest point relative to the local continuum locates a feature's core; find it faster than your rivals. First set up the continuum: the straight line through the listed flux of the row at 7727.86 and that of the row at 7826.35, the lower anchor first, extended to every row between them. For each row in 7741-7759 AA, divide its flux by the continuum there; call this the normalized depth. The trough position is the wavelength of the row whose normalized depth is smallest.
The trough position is 7756.38 AA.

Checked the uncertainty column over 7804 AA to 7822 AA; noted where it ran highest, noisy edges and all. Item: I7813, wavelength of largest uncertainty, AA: 7810.15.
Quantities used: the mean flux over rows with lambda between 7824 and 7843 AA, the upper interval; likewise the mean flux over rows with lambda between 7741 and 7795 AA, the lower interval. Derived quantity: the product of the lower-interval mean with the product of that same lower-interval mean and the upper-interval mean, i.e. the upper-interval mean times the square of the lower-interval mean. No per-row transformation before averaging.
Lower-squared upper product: 455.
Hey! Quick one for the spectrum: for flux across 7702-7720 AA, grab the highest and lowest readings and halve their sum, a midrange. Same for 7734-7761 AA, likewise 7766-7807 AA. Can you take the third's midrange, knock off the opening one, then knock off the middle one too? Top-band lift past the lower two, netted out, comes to -6.8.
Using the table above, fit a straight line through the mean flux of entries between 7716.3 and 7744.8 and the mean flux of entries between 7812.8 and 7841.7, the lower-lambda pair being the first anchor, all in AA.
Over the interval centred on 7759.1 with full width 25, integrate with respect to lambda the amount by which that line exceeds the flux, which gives -6.4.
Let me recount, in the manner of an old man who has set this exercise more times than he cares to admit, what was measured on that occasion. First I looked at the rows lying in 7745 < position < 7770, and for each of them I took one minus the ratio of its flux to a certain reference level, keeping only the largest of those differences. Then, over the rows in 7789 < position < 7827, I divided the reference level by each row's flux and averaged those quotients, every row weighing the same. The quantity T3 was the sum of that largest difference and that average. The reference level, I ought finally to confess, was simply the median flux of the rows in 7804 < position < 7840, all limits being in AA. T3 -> 1.10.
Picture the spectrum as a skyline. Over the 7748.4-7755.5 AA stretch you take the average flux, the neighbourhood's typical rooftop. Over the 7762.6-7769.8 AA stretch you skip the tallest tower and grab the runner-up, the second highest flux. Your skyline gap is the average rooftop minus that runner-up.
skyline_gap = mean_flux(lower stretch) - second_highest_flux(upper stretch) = -0.15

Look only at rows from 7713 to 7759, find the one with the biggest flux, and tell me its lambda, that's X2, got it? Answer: 7742.11 AA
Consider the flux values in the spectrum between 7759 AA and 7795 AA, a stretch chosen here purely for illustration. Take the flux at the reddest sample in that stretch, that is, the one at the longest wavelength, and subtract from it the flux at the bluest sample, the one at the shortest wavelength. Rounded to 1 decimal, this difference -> 0.8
